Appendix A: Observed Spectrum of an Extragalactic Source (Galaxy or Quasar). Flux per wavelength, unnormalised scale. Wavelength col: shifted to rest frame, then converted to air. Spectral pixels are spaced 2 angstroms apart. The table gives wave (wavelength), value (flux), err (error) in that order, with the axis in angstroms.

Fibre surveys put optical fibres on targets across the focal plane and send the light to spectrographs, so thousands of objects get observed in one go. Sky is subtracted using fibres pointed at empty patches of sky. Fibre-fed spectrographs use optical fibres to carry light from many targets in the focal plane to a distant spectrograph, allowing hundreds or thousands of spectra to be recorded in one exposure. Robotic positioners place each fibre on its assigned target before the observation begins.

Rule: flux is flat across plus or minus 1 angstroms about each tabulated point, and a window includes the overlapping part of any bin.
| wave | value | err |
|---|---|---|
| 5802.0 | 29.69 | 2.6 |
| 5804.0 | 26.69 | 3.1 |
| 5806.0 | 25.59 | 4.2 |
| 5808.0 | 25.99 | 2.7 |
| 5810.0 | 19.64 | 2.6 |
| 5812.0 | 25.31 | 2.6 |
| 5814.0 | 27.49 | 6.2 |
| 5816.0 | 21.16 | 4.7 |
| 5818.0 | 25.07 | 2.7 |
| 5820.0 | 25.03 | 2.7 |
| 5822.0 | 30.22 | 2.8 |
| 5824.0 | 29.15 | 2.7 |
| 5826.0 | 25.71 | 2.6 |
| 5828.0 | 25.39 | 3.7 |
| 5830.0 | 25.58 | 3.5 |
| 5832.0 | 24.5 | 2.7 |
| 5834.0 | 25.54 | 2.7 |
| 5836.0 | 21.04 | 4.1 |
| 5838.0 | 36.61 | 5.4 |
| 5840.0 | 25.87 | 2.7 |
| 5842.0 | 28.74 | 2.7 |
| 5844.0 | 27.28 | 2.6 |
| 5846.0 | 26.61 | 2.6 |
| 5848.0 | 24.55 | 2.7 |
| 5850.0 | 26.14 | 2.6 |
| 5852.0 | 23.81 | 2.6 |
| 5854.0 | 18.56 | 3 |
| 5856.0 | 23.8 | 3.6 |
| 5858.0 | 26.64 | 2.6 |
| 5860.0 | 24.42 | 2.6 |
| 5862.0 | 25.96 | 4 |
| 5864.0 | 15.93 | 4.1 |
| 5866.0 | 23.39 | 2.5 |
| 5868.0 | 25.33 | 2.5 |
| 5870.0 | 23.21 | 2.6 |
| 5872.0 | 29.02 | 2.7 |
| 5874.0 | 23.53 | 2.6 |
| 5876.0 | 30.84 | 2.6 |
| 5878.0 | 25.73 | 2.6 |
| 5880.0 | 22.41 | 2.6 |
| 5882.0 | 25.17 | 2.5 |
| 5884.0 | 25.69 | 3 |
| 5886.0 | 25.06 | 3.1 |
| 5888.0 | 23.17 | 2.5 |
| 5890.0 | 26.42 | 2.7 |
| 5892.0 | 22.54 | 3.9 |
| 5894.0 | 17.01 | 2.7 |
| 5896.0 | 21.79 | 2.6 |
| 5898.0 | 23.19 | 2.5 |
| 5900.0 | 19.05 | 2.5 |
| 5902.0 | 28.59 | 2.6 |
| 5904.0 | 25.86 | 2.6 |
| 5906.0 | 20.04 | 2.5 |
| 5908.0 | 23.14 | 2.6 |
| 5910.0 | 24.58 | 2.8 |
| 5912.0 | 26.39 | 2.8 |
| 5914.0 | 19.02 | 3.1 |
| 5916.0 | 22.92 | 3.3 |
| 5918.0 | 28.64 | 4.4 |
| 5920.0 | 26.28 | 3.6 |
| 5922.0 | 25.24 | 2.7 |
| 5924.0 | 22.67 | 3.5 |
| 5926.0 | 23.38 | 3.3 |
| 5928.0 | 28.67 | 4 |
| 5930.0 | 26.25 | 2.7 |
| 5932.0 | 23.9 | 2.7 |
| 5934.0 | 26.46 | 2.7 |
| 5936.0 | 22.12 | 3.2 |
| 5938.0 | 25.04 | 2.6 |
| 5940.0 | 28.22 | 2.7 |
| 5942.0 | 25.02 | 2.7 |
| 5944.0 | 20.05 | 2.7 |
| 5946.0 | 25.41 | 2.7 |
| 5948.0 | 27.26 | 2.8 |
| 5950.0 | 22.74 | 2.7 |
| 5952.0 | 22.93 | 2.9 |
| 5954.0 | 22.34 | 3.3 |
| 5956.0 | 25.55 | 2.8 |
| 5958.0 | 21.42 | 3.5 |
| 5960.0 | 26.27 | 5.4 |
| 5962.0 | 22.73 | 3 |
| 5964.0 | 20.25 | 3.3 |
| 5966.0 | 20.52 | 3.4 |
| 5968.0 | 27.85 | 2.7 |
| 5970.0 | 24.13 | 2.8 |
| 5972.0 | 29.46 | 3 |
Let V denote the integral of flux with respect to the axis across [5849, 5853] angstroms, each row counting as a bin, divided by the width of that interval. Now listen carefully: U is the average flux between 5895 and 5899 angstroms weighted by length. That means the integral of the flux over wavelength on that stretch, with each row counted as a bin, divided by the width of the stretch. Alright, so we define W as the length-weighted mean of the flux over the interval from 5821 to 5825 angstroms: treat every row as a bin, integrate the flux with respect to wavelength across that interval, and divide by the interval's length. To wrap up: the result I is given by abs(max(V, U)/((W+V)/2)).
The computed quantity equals 0.91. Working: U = 22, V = 25.0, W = 30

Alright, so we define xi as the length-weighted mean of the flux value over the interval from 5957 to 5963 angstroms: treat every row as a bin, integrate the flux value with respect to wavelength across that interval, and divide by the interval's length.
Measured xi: 23.47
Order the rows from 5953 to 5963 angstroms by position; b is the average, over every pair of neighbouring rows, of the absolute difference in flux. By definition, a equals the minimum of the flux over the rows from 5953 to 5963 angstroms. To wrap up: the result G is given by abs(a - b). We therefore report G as 17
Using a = 21.42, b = 3.9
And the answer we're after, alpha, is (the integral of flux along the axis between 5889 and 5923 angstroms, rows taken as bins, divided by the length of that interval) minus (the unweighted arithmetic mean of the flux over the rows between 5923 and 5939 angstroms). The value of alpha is -1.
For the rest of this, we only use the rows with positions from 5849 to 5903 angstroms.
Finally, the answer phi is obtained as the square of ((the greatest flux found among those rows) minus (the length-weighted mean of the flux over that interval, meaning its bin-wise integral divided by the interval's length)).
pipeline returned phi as 48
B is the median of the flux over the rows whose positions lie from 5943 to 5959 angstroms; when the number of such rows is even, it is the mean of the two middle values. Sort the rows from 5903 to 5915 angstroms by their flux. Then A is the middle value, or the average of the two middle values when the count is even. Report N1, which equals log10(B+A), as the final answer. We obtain 1.67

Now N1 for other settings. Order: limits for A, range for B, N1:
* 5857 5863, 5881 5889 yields 1.71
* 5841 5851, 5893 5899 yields 1.68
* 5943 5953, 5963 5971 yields 1.66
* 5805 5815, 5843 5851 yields 1.72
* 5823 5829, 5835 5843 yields 1.72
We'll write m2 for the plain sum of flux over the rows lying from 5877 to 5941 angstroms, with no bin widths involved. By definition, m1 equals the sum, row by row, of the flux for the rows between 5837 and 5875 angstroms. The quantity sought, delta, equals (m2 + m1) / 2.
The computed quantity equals 627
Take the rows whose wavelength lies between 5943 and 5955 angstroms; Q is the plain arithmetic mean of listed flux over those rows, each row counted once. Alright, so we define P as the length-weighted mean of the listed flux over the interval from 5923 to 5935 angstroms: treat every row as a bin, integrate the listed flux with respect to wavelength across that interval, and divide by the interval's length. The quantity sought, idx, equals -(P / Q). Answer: -1.08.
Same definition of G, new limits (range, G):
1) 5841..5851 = 23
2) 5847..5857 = 15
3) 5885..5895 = 13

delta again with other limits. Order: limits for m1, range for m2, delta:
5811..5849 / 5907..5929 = 386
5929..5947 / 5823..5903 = 608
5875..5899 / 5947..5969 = 274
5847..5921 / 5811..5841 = 641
